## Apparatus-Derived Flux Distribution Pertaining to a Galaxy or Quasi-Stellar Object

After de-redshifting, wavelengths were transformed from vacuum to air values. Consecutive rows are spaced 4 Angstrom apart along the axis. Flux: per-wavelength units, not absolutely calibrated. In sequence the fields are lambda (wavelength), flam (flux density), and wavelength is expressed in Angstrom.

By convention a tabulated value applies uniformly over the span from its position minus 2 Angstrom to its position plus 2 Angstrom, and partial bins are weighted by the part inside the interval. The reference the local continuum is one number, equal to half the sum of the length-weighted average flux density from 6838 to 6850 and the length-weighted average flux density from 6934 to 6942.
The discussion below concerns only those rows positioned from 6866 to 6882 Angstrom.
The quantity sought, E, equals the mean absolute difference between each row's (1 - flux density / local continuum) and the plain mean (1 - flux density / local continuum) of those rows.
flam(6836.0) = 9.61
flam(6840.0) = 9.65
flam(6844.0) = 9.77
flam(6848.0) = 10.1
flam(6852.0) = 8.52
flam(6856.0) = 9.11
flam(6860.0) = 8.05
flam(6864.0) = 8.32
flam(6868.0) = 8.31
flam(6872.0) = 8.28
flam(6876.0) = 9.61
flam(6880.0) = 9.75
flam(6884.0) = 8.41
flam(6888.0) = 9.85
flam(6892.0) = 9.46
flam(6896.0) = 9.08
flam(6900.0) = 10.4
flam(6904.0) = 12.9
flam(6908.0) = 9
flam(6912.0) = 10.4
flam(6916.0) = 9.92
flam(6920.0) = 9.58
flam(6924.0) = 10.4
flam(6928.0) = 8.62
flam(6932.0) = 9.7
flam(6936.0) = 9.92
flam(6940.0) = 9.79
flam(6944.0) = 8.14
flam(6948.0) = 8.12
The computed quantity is 0.070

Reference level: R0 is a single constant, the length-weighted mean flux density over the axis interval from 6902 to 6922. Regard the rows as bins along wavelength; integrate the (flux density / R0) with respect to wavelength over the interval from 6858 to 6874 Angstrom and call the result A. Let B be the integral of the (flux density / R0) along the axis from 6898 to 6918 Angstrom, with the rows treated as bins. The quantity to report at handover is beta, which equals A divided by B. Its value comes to 0.63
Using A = 13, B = 20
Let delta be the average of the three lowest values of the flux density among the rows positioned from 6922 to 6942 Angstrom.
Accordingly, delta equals 9.4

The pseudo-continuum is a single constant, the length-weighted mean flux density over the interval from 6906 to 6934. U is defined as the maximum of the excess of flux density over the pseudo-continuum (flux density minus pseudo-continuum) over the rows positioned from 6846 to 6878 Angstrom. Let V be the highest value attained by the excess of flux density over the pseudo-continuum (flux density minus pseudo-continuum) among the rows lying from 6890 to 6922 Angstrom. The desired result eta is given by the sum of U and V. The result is 3.68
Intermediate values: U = 0.44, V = 3.24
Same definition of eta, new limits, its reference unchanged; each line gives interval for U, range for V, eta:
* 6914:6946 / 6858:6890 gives 0.93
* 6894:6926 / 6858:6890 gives 3.43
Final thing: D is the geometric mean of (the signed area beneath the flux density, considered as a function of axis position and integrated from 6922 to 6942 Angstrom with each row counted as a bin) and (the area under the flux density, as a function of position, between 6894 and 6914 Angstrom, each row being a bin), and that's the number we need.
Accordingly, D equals 200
